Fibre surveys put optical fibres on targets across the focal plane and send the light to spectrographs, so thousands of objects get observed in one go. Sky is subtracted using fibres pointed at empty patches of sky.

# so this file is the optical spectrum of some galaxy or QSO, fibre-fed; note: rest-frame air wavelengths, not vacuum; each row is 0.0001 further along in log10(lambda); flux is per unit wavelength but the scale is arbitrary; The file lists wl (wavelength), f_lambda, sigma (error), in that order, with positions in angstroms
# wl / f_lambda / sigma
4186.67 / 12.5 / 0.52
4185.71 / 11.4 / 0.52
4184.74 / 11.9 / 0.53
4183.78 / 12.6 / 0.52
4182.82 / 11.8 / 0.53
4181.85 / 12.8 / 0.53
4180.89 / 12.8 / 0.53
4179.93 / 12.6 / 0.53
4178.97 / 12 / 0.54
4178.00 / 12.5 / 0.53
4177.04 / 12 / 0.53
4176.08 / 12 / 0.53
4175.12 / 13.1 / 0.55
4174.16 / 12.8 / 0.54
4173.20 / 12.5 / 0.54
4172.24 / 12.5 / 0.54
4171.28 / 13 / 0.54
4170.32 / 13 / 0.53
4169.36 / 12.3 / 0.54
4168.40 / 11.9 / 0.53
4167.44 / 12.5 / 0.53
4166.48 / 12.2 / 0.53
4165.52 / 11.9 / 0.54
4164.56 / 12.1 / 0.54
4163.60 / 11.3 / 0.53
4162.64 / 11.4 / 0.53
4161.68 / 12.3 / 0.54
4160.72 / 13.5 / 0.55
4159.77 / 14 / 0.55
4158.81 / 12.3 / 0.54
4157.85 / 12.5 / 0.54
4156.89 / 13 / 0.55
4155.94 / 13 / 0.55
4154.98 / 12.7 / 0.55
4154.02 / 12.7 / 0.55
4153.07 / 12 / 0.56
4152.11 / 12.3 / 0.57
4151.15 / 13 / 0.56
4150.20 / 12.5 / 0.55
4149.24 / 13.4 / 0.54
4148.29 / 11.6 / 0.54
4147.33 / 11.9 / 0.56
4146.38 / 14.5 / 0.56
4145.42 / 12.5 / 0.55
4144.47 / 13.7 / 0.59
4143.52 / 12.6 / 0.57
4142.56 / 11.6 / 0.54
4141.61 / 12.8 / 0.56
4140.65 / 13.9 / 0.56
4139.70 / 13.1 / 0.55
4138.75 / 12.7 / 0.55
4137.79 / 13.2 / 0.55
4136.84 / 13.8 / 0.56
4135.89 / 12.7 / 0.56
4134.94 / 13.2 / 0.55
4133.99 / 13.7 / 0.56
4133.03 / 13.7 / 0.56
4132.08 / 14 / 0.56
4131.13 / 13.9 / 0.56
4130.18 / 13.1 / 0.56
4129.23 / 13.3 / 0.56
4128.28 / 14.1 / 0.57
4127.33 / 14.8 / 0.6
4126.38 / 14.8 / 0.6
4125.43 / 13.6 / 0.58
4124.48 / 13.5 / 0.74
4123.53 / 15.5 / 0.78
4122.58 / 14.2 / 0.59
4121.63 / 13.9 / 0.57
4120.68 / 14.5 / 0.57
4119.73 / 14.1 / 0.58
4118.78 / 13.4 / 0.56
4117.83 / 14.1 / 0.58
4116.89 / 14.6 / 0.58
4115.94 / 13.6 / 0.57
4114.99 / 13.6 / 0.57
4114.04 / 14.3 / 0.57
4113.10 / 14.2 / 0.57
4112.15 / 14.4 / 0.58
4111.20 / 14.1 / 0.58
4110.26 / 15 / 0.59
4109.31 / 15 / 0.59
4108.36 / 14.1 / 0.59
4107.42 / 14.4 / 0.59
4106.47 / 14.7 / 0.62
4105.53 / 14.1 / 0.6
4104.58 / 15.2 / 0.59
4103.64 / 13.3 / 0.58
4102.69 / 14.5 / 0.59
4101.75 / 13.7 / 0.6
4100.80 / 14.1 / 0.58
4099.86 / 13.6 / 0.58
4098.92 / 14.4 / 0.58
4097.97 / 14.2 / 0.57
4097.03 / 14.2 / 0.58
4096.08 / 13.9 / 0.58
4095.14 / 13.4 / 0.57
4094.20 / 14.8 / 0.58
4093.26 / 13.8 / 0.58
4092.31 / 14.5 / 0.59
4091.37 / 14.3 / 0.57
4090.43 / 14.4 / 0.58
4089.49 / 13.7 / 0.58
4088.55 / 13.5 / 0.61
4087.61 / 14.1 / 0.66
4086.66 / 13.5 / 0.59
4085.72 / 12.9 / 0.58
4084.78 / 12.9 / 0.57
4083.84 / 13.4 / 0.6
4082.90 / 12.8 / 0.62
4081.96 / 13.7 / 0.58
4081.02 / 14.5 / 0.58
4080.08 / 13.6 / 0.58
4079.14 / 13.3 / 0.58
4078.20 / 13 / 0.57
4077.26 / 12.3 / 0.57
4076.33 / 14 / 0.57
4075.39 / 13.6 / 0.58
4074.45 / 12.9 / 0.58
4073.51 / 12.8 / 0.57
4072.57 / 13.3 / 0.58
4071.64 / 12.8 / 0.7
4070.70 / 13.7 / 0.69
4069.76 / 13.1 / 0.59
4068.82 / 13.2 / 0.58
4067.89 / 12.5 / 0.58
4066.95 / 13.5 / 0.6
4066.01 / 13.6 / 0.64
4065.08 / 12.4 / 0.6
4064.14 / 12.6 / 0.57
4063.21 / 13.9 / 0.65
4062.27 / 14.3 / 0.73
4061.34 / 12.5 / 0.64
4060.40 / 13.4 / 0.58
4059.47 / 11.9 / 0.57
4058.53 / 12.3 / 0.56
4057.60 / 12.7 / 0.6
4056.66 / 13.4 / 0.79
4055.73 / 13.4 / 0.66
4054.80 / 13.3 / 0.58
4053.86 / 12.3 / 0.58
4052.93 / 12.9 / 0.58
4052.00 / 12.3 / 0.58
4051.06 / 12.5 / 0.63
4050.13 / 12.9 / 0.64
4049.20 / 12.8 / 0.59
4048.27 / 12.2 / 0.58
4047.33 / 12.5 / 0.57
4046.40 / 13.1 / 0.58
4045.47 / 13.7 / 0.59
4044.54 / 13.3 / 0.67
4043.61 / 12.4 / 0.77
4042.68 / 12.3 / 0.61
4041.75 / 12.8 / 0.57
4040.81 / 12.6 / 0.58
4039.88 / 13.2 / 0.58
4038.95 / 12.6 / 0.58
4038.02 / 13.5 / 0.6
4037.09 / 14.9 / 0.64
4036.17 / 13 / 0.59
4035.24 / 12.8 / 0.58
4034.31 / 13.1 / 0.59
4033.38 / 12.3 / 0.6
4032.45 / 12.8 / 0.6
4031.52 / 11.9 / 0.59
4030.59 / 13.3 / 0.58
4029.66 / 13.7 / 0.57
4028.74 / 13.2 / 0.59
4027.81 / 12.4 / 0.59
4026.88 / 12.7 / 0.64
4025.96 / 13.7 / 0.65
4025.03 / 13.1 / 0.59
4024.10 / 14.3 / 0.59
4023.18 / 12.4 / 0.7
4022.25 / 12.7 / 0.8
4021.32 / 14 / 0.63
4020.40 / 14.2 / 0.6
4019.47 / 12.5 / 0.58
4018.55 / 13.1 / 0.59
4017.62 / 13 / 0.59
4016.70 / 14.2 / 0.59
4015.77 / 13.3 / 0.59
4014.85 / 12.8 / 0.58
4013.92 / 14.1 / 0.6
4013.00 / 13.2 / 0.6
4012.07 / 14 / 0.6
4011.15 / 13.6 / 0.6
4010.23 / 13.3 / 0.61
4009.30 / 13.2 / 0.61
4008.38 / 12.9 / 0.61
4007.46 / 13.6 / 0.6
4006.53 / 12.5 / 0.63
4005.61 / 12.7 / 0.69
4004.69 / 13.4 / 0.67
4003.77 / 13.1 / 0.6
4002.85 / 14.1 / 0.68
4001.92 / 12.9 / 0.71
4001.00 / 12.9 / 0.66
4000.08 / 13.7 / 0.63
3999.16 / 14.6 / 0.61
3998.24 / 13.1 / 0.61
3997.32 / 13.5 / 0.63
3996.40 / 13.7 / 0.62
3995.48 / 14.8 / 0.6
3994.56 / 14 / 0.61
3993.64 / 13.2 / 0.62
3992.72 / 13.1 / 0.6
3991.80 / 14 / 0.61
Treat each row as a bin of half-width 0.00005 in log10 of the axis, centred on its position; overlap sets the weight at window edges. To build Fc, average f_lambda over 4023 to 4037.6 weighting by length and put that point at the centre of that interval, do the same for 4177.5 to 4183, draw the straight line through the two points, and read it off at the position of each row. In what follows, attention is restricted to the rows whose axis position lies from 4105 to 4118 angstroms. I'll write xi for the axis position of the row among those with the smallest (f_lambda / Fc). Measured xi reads 4114.99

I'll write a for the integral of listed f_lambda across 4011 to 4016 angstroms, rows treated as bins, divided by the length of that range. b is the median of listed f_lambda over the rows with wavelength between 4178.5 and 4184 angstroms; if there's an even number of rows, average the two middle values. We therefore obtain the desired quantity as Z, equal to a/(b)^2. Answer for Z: 0.085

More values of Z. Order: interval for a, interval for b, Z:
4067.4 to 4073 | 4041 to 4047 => 0.078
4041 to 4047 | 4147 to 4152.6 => 0.084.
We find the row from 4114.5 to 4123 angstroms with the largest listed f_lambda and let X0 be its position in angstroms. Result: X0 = 4116.89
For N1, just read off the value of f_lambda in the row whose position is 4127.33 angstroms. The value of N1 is 14.8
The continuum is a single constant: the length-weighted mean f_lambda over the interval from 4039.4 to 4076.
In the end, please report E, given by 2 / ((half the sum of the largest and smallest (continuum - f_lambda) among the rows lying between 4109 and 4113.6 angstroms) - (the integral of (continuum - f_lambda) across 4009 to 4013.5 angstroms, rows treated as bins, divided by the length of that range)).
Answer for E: -2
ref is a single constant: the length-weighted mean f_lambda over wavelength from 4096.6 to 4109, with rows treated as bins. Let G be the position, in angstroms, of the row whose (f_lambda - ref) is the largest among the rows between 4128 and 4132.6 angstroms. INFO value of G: 4128.28 angstroms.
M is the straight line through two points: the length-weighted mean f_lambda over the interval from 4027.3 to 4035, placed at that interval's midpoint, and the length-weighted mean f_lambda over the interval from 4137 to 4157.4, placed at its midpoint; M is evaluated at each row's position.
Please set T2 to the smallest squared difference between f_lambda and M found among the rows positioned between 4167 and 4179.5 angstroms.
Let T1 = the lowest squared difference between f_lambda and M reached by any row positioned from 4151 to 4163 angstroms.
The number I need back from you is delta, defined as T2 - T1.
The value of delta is -0.012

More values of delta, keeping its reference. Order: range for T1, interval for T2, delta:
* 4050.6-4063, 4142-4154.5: 0.006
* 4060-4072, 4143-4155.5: 0.011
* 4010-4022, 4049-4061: 0.000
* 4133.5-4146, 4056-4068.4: 0.015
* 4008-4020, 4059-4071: 0.048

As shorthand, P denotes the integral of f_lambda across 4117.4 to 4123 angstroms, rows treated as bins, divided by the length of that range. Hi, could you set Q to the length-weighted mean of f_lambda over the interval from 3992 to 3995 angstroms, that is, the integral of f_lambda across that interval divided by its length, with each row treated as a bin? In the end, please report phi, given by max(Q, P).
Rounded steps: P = 14.0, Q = 13.5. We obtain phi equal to 14.0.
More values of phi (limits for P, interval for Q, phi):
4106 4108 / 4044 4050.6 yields 14.6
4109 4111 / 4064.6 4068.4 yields 14.9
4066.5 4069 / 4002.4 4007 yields 13.2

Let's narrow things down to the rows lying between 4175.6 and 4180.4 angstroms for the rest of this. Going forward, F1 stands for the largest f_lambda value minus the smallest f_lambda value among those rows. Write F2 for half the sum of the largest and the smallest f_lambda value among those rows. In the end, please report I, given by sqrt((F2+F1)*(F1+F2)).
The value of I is 12.9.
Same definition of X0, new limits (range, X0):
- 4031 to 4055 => 4037.09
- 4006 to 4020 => 4016.70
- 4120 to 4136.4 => 4123.53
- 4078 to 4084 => 4081.02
